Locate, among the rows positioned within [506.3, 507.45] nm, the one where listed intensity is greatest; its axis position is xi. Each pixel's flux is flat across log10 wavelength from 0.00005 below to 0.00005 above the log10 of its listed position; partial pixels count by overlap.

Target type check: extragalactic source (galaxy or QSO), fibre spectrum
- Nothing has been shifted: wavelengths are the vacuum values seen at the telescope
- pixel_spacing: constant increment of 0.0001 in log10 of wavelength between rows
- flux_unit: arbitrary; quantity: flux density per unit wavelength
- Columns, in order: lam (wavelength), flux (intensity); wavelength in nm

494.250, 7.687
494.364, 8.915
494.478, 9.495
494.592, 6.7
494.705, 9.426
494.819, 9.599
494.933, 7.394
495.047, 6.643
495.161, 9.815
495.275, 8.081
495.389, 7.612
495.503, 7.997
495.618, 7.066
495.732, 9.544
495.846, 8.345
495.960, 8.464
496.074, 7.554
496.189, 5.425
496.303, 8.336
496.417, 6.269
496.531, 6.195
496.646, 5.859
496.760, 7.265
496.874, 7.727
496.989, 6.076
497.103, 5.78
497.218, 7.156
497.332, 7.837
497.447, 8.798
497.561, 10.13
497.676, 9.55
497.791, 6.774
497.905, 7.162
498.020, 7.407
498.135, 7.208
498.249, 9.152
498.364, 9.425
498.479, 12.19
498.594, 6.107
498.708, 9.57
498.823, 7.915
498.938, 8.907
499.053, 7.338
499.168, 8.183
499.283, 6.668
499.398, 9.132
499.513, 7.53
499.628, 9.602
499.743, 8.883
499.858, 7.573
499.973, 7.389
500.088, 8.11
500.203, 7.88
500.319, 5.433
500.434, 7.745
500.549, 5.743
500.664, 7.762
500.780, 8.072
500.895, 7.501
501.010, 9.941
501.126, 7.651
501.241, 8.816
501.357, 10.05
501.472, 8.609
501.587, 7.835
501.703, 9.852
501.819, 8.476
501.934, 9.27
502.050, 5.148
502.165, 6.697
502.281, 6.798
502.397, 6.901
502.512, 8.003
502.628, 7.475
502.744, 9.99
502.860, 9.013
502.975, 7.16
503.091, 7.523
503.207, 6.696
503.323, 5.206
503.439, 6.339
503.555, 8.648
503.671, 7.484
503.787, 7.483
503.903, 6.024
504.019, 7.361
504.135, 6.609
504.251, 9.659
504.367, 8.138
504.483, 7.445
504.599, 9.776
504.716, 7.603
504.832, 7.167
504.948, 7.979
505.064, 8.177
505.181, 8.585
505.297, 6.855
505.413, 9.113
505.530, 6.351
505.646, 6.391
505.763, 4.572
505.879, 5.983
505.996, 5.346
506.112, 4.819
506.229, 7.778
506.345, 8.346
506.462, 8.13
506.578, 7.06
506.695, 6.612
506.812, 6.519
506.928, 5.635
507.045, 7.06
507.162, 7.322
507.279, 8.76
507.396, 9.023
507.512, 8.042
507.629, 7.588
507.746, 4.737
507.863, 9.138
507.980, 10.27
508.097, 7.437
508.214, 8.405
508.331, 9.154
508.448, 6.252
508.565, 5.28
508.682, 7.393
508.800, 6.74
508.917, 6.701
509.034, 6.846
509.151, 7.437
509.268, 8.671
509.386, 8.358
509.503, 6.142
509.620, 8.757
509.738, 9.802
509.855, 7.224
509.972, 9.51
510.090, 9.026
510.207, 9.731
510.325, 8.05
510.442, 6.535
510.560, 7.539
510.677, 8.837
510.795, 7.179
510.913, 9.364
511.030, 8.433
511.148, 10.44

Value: 507.396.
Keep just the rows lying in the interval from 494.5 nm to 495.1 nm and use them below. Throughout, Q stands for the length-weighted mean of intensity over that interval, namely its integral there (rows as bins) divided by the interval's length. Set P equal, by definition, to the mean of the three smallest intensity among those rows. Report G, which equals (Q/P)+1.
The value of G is 2.17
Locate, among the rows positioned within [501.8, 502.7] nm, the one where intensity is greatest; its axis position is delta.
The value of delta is 501.934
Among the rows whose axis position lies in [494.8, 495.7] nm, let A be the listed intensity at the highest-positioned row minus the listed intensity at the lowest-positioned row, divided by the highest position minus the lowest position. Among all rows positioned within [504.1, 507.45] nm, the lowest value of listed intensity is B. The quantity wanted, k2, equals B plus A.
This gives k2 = 1.4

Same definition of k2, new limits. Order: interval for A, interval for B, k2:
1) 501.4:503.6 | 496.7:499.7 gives 5.8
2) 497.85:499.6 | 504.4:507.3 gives 4.8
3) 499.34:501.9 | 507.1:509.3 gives 4.5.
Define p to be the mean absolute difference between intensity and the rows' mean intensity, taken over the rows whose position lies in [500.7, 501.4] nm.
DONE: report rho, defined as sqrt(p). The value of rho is 0.96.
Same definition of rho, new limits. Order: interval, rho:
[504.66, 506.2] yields 1.08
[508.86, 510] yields 1.04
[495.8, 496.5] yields 1.02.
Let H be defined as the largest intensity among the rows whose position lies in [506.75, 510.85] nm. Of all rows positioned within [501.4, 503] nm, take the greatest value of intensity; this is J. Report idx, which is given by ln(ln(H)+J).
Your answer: 2.51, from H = 10.27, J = 9.99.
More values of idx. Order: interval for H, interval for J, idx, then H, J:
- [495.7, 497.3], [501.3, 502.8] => 2.51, 9.544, 10.05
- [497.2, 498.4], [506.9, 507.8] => 2.43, 10.13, 9.023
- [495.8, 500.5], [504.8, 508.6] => 2.55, 12.19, 10.27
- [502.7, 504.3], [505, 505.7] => 2.43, 9.99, 9.113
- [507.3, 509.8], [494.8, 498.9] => 2.68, 10.27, 12.19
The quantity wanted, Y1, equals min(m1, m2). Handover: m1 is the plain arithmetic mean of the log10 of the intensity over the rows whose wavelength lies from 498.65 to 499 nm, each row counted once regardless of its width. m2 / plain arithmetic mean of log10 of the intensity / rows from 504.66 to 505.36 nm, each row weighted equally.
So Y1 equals 0.89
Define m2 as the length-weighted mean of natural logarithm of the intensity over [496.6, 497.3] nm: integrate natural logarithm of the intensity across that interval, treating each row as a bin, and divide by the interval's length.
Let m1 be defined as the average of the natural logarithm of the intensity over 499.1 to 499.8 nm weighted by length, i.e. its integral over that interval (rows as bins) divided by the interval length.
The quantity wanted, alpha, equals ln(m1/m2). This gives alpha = 0.107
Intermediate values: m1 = 2.11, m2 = 1.90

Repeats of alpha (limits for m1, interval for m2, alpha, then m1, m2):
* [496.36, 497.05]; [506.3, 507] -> -0.033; 1.88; 1.94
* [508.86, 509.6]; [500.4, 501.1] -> -0.020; 2.00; 2.04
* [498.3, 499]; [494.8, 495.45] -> 0.044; 2.18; 2.08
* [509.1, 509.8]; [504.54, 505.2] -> -0.002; 2.09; 2.10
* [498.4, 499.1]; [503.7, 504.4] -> 0.065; 2.14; 2.01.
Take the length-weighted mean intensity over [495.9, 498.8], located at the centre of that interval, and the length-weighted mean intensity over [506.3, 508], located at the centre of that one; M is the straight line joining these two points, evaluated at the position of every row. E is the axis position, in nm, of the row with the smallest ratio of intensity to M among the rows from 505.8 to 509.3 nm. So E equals 507.746 nm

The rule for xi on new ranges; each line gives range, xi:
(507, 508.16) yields 507.980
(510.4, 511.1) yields 510.913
